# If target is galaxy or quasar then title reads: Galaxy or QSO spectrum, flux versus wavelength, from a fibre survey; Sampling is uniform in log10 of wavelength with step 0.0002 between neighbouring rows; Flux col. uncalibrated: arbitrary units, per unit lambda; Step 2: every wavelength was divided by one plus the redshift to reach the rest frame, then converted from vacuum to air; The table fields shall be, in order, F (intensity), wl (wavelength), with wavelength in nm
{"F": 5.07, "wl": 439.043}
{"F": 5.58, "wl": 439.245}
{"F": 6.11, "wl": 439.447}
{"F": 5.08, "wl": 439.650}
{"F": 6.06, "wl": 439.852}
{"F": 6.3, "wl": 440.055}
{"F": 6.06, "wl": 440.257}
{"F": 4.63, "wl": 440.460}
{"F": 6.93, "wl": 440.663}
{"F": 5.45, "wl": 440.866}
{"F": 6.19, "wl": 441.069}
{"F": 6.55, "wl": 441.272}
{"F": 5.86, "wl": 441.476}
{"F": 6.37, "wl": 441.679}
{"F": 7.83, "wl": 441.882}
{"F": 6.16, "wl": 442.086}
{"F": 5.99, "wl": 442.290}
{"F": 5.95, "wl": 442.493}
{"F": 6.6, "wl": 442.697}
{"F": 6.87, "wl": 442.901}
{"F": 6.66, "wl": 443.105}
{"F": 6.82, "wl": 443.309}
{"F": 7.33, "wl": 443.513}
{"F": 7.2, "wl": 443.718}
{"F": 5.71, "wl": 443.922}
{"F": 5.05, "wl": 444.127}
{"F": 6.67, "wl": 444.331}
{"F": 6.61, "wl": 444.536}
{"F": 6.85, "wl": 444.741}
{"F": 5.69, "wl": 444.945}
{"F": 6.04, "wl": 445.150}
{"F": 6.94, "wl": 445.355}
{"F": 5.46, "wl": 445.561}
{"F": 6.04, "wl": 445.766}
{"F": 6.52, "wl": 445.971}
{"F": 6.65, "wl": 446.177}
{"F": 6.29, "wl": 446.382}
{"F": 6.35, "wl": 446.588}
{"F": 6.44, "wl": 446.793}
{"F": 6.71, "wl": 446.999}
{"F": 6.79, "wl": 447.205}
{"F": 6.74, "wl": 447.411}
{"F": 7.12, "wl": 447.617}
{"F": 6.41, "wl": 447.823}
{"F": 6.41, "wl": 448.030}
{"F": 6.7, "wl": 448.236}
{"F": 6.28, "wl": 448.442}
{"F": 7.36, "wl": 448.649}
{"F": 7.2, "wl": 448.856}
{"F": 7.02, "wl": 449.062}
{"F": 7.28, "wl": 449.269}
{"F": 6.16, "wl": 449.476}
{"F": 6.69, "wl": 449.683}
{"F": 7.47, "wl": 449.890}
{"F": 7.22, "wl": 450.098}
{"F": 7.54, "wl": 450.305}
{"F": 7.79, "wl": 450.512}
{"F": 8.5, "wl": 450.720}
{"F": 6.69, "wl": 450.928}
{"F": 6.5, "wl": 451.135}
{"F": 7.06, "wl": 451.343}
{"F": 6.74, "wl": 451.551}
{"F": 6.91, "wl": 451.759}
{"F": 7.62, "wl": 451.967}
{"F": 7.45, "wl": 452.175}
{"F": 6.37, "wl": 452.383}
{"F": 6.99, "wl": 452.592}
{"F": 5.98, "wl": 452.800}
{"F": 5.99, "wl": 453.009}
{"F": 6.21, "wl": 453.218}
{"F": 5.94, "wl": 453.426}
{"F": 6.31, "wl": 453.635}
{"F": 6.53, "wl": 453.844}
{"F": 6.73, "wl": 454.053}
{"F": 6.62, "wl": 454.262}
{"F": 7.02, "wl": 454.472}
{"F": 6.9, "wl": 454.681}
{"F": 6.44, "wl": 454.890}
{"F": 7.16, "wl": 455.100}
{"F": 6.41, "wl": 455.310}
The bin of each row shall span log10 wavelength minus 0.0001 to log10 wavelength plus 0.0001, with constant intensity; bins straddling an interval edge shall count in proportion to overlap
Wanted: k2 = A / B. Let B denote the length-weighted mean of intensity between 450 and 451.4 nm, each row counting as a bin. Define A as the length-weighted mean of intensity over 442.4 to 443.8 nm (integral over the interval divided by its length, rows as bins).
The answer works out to 0.92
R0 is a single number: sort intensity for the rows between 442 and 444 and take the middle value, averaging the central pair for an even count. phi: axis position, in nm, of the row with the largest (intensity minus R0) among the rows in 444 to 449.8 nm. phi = 448.649 nm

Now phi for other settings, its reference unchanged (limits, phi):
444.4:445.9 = 445.355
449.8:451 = 450.720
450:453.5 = 450.720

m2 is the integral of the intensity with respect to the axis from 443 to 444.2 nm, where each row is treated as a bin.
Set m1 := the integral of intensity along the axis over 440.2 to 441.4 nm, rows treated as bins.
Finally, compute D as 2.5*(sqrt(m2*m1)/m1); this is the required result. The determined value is 2.61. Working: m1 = 7.2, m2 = 7.8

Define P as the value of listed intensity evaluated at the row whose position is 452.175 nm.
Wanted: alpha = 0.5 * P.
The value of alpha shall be 3.7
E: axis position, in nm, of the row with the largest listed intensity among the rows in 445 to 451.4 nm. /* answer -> 450.720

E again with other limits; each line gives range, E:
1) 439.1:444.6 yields 441.882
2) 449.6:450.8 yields 450.720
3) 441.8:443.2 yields 441.882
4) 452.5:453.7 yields 452.592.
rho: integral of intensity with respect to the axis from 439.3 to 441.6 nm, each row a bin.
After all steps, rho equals 14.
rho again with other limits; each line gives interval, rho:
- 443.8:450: 40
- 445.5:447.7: 14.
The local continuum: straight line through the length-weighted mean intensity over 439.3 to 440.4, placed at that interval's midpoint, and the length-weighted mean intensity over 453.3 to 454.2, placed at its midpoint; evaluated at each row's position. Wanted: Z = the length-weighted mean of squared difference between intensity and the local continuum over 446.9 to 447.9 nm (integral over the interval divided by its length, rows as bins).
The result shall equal 0.4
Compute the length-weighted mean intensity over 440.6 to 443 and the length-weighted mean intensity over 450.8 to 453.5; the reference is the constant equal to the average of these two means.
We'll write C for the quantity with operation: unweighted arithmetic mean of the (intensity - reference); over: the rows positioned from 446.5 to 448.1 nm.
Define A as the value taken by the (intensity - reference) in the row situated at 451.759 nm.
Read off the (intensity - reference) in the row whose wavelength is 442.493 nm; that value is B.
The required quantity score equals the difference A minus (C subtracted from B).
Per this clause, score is 1.1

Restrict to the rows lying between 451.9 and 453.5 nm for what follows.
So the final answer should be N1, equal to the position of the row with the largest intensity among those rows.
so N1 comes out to 451.967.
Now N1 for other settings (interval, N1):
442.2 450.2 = 449.890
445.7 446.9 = 446.177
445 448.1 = 447.617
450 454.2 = 450.720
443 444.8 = 443.513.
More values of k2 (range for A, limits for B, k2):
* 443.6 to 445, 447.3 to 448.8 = 0.93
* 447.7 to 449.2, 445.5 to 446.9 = 1.08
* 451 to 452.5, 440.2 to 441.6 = 1.17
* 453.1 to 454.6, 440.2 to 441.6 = 1.09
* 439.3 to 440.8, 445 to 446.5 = 0.94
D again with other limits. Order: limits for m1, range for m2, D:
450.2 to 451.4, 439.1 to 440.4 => 2.31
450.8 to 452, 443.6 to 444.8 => 2.39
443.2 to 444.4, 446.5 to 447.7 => 2.54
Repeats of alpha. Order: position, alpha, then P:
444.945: 2.8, 5.69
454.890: 3.2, 6.44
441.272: 3.3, 6.55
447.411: 3.4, 6.74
